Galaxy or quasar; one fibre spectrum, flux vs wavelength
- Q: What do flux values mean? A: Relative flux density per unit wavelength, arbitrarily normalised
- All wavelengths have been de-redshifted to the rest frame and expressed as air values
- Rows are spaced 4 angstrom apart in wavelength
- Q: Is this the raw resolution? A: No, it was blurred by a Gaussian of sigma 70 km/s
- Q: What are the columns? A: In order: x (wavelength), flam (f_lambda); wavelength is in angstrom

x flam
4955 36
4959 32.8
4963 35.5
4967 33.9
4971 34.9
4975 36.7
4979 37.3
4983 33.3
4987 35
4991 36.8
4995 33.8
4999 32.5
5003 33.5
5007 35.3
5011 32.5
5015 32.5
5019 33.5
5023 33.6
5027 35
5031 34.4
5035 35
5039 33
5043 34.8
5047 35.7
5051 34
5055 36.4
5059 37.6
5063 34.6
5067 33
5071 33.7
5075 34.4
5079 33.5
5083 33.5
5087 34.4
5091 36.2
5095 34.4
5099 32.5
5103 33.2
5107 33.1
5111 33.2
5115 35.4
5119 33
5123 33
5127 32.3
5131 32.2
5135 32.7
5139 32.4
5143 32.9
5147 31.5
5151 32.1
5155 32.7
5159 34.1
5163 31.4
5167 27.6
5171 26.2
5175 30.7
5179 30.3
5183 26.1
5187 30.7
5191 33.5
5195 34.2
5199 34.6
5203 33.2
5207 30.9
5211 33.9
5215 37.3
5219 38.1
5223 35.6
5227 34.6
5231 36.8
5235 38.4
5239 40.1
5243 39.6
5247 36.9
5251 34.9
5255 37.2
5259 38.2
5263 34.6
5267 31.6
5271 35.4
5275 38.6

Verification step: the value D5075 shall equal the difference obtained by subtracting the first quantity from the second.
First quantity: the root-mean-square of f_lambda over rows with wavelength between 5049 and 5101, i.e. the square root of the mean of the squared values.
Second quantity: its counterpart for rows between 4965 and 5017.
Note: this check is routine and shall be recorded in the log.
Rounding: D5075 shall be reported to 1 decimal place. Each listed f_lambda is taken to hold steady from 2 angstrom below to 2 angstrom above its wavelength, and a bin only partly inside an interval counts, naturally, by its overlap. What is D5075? 0.0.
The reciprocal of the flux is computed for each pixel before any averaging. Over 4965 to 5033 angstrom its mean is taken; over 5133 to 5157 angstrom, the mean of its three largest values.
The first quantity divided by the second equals 0.93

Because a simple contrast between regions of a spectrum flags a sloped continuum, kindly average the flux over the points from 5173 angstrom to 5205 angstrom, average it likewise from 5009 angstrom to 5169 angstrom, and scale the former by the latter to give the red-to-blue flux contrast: 0.94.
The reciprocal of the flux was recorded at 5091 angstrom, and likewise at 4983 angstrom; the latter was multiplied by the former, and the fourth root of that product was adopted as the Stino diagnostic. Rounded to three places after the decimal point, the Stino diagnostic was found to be 0.170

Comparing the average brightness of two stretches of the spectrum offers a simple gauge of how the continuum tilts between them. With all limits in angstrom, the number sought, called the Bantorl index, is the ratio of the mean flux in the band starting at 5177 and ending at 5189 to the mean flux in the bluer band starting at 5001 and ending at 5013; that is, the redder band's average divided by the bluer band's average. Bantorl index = 0.86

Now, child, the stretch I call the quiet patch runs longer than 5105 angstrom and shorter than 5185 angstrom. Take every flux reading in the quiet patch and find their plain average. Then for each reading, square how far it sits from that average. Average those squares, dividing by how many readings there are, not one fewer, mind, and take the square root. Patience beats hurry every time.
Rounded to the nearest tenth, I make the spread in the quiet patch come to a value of 2.4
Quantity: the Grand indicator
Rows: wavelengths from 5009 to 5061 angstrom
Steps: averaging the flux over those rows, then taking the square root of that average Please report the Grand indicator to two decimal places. 5.87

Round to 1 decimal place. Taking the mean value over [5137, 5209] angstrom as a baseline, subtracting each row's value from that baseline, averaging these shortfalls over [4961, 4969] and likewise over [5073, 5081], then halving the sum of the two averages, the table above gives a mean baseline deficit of -2.9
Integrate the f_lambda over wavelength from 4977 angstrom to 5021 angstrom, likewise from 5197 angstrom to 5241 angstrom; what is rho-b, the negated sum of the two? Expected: -3078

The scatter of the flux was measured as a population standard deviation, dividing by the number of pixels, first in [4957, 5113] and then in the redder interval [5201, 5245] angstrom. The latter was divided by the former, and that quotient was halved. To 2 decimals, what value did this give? 0.99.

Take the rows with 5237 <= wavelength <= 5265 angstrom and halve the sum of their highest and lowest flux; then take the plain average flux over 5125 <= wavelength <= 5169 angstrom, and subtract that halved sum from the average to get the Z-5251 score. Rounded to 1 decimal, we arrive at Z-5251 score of -5.4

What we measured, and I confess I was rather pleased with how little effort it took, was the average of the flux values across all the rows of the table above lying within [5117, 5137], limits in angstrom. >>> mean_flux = 32.6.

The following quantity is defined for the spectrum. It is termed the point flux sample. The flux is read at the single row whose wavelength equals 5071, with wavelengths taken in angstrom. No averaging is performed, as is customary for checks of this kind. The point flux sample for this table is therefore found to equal 33.7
